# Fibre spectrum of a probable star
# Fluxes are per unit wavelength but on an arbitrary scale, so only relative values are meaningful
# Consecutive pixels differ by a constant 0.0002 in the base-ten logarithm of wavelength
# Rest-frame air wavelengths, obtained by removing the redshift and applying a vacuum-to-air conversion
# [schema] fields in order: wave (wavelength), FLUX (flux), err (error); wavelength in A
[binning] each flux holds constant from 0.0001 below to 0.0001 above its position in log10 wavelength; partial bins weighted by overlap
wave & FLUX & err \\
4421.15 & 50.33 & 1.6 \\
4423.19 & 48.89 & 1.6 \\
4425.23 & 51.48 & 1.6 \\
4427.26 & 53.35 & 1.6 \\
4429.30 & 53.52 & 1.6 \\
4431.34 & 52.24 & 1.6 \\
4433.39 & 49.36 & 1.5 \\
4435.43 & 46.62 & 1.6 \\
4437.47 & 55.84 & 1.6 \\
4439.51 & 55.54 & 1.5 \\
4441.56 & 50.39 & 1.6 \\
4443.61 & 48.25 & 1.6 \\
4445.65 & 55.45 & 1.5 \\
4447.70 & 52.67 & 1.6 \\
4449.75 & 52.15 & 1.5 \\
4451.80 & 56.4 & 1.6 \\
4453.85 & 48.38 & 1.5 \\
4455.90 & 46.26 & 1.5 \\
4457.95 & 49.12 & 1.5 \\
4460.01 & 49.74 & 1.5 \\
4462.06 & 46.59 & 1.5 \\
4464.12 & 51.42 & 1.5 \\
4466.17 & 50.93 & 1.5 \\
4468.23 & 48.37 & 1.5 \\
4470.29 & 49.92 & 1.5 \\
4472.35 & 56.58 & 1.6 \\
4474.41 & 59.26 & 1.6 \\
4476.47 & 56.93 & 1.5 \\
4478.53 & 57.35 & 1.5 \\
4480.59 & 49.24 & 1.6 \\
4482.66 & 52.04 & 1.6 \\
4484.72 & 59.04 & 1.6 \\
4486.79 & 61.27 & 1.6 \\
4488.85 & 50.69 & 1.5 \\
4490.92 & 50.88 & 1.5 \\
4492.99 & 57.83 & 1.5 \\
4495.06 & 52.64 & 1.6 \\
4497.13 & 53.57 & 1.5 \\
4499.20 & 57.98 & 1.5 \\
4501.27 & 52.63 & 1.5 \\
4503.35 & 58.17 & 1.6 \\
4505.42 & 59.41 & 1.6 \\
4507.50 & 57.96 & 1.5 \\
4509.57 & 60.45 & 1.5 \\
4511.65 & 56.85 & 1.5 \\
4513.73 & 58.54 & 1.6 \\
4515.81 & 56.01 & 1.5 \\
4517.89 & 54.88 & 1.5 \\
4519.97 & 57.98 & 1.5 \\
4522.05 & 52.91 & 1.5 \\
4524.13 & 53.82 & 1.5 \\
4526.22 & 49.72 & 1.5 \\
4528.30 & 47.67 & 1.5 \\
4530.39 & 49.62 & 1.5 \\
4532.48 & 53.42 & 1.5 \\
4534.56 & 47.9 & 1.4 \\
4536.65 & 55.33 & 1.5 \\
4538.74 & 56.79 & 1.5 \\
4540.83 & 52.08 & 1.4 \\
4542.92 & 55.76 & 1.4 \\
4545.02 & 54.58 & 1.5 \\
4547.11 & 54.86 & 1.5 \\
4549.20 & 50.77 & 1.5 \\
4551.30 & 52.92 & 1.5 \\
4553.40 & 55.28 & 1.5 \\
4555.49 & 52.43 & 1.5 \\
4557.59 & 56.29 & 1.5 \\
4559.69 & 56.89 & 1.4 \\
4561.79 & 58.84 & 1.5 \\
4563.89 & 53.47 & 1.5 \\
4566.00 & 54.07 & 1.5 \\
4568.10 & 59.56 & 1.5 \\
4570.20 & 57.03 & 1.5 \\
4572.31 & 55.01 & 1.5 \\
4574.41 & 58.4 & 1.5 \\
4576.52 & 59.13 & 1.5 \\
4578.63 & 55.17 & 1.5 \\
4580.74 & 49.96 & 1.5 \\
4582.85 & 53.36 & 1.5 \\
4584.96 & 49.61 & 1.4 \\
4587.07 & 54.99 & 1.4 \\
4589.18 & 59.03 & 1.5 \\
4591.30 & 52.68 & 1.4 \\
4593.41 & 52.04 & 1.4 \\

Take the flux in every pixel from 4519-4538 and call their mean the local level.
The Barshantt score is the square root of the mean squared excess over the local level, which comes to 3.3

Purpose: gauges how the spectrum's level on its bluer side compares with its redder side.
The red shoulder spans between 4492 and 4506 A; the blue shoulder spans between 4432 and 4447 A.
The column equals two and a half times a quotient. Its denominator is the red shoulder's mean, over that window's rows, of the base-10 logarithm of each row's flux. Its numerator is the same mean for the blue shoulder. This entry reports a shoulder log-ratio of 2.45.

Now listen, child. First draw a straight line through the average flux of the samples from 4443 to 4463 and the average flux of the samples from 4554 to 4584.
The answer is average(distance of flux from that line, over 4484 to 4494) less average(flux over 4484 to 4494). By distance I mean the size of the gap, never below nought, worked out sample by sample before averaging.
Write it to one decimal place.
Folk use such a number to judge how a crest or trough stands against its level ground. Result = -51.0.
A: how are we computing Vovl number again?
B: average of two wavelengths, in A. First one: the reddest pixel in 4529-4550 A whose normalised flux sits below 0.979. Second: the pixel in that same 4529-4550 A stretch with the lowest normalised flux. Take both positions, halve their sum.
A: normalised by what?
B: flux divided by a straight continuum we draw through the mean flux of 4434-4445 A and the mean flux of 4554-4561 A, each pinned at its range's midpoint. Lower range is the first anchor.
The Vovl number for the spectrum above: 4541.9 A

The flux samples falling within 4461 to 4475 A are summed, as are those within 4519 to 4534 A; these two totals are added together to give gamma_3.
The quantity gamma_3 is 728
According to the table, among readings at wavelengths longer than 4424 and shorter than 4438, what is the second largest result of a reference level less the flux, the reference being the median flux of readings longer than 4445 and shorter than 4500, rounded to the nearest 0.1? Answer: 2.8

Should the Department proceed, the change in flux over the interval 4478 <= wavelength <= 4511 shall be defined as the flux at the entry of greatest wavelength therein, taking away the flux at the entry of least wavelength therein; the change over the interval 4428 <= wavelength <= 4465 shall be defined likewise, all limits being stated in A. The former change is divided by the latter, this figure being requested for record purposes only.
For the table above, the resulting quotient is -1.5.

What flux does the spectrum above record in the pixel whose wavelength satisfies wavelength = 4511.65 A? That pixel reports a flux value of 56.85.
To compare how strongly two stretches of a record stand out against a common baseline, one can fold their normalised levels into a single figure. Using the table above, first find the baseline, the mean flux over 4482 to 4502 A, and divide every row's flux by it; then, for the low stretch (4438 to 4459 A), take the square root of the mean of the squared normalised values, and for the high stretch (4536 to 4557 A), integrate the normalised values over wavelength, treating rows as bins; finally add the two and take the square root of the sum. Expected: 4.65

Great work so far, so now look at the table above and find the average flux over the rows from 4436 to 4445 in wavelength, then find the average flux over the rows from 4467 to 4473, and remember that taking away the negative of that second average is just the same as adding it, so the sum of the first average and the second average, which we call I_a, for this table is 104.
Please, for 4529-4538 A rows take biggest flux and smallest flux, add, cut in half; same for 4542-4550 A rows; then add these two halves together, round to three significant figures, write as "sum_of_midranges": 105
